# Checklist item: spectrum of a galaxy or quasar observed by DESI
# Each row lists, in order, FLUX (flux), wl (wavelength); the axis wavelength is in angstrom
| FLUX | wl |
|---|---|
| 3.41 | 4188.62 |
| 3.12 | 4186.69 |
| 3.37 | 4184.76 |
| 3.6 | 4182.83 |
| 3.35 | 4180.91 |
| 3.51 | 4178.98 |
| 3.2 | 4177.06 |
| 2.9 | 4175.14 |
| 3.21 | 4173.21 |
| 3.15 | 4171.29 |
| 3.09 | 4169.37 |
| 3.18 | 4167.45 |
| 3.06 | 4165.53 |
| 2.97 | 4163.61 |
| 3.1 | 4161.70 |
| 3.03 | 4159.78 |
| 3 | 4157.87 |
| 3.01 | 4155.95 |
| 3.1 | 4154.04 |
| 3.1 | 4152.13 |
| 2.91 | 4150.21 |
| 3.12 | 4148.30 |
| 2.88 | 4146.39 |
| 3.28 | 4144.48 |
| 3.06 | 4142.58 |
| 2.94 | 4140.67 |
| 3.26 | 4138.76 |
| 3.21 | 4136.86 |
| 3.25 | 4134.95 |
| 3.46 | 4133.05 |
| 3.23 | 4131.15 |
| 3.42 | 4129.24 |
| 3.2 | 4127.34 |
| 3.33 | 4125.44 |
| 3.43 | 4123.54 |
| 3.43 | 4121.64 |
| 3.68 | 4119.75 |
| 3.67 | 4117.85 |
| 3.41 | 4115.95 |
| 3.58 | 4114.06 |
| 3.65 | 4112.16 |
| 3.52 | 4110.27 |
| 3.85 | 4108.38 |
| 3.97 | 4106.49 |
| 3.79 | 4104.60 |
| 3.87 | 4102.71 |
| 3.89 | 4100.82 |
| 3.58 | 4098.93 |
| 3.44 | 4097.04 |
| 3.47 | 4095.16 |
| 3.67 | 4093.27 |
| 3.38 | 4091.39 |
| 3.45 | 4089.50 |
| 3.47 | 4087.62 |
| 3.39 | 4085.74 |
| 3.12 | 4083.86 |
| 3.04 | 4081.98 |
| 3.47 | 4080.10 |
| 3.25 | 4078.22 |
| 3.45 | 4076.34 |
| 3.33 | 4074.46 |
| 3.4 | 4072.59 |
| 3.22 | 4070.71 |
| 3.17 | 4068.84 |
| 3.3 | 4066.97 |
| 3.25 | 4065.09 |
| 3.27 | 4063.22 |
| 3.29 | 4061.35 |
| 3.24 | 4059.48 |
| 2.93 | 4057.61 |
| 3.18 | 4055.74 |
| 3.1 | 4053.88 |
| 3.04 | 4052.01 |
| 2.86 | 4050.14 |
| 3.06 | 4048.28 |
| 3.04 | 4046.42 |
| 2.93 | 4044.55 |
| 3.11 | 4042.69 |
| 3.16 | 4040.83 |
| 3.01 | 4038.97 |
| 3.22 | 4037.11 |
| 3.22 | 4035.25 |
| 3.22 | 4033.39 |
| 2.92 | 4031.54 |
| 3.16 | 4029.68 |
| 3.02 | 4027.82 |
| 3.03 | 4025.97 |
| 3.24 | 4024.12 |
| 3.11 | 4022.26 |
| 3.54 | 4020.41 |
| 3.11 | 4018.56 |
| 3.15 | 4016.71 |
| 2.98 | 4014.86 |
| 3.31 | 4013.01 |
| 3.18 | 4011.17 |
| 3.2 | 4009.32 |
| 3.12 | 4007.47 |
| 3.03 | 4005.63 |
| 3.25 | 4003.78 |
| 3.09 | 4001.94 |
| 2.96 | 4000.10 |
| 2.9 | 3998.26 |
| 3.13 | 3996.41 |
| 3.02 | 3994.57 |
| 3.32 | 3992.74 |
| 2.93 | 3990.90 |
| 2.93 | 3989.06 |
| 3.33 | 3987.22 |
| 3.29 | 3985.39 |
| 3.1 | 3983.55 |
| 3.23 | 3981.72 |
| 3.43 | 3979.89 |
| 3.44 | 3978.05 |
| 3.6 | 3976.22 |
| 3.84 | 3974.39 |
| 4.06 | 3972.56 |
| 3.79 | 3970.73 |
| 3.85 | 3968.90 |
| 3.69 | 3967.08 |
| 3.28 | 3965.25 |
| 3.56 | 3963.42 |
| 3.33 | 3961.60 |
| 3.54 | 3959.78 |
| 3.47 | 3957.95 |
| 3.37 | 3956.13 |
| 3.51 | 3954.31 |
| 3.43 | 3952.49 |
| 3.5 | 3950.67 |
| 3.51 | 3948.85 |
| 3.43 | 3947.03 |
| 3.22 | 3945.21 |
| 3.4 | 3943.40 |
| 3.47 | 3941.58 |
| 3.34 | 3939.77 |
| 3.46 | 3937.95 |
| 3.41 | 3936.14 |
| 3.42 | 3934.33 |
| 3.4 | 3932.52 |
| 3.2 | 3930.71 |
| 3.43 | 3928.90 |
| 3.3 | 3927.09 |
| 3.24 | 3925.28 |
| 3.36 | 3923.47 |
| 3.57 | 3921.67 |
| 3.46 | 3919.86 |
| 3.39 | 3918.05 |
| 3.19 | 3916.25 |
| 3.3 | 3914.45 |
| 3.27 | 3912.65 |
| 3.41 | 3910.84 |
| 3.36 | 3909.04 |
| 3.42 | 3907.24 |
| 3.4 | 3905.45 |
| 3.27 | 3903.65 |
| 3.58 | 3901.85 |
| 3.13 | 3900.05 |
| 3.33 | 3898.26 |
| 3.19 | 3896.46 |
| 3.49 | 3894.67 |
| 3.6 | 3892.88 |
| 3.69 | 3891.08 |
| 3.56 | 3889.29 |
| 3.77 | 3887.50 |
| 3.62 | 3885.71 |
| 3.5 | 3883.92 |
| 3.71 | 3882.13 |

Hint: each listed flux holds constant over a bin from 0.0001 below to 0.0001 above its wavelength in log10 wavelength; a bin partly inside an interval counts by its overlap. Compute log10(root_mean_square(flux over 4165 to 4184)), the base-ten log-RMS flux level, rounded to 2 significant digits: 0.51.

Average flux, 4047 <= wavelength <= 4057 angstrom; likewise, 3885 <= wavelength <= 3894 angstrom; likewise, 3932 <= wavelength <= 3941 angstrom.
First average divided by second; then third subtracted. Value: -2.57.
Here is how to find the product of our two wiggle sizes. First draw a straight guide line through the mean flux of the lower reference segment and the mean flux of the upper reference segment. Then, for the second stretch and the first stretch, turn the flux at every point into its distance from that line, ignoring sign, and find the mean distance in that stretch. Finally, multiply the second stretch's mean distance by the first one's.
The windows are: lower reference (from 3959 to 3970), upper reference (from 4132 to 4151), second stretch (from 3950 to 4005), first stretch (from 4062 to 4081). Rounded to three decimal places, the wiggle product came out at 0.022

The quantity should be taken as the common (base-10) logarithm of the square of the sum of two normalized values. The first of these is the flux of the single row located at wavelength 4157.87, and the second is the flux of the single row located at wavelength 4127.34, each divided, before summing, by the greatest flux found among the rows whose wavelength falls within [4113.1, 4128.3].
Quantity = 0.45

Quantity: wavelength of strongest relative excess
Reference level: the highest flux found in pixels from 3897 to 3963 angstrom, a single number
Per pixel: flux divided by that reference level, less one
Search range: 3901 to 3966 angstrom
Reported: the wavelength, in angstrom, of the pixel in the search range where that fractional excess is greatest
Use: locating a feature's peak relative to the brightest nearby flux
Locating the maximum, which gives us 3901.85 angstrom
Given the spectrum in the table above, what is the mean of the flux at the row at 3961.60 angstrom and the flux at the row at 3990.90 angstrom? 3.13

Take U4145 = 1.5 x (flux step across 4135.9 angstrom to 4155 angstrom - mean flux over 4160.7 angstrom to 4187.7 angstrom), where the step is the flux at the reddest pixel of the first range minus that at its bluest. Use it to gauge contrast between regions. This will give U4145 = -4.97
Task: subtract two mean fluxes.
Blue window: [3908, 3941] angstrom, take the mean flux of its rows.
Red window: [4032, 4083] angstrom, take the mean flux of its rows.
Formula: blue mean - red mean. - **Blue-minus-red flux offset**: 0.19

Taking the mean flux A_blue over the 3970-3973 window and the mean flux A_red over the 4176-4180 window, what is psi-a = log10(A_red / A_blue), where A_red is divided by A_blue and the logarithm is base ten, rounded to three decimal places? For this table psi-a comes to -0.068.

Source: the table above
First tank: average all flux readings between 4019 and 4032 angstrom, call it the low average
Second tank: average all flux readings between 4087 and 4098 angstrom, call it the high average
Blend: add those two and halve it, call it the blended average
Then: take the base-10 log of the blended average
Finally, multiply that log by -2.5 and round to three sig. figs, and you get -1.30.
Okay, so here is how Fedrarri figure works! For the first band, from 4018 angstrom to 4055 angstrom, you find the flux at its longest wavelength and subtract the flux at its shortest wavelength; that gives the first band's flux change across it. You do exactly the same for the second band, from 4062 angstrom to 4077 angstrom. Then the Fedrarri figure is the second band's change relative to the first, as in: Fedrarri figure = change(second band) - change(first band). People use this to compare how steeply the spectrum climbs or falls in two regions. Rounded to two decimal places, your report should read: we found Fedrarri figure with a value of 0.19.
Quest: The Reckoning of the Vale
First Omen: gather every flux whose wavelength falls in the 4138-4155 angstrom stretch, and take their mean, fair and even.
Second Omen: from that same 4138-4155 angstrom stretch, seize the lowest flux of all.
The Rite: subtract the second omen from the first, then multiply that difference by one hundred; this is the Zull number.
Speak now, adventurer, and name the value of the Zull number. 19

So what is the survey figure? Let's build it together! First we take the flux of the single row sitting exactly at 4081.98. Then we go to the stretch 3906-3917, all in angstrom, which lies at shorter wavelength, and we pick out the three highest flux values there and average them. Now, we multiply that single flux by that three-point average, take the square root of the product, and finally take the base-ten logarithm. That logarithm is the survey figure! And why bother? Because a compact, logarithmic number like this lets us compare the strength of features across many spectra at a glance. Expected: 0.507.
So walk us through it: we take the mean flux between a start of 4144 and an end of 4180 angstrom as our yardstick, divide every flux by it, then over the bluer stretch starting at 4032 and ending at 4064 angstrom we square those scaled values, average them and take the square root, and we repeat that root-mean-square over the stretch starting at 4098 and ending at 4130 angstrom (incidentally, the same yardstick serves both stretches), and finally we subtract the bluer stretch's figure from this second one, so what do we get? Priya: 0.16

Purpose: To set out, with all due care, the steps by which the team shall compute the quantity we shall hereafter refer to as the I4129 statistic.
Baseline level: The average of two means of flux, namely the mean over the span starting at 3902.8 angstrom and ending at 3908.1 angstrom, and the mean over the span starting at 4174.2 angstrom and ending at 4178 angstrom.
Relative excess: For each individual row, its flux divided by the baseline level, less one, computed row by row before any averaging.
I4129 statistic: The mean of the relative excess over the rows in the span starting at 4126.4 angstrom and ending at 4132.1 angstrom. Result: 0.02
